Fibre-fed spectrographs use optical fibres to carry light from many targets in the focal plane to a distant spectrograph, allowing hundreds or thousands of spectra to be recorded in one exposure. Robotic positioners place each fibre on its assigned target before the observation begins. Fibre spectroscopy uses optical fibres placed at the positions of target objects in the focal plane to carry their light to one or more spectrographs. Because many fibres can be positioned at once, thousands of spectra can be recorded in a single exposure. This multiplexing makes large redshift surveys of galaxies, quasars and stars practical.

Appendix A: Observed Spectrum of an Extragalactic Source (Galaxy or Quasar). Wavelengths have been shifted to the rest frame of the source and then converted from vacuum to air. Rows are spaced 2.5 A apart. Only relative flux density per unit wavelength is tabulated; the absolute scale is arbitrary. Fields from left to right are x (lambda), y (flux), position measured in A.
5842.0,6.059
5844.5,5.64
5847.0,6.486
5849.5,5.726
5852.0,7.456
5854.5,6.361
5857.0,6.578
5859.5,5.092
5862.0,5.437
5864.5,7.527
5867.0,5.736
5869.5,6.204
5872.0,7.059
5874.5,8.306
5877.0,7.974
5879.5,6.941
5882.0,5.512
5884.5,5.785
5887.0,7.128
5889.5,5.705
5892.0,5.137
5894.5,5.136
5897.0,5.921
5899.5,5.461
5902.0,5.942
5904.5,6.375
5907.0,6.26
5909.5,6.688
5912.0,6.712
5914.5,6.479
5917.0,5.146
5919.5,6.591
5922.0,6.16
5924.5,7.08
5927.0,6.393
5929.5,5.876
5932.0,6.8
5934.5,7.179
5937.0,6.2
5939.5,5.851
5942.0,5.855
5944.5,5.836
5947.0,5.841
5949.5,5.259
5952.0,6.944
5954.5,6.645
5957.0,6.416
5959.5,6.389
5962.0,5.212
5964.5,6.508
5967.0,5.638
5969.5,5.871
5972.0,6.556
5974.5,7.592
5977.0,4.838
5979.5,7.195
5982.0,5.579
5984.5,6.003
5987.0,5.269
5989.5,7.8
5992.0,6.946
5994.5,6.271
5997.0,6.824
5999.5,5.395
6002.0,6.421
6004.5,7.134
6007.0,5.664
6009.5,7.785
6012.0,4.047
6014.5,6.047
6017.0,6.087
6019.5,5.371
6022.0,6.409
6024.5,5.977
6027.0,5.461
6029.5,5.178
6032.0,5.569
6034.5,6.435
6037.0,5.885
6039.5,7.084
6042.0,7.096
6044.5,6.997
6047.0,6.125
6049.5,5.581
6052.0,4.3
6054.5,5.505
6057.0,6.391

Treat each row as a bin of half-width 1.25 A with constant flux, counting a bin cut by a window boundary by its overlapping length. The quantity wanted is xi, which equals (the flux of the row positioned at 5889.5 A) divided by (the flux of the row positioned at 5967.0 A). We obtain 1.01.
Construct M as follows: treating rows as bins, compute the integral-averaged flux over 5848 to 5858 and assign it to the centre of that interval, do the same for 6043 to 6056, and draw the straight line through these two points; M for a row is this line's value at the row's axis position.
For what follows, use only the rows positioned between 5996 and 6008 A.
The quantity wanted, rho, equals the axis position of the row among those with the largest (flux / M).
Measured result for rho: 6004.5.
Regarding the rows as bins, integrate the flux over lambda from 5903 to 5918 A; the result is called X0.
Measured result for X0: 94.3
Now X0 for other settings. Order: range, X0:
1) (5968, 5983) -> 94.1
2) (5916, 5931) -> 93.5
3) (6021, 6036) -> 87.4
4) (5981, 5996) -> 95.0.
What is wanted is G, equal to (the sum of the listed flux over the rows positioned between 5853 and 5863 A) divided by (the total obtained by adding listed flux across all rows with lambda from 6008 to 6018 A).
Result 1.0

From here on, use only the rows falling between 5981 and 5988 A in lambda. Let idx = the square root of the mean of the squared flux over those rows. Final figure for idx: 5.6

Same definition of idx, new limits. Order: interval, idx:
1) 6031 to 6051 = 6.4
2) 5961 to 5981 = 6.2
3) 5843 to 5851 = 6.0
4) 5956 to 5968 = 6.1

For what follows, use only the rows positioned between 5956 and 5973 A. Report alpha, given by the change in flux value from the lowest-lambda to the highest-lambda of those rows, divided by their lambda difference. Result 0.009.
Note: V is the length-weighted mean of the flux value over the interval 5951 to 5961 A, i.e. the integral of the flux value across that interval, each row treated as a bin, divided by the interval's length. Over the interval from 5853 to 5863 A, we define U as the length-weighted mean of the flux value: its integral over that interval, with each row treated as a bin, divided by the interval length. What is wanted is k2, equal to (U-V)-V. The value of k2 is -7.2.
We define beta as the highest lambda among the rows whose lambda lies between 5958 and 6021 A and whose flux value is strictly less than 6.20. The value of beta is 6019.5 A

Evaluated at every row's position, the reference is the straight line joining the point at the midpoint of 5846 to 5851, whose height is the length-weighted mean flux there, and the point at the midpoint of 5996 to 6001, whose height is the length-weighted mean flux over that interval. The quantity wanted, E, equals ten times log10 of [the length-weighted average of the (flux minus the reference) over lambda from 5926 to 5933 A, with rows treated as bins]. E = -7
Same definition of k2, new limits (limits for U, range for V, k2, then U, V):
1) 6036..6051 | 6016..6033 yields -5.0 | 6.43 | 5.7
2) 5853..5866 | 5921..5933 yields -6.7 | 6.21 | 6.5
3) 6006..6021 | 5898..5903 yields -5.6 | 5.85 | 5.7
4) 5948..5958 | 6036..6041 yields -6.8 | 6.30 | 6.5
